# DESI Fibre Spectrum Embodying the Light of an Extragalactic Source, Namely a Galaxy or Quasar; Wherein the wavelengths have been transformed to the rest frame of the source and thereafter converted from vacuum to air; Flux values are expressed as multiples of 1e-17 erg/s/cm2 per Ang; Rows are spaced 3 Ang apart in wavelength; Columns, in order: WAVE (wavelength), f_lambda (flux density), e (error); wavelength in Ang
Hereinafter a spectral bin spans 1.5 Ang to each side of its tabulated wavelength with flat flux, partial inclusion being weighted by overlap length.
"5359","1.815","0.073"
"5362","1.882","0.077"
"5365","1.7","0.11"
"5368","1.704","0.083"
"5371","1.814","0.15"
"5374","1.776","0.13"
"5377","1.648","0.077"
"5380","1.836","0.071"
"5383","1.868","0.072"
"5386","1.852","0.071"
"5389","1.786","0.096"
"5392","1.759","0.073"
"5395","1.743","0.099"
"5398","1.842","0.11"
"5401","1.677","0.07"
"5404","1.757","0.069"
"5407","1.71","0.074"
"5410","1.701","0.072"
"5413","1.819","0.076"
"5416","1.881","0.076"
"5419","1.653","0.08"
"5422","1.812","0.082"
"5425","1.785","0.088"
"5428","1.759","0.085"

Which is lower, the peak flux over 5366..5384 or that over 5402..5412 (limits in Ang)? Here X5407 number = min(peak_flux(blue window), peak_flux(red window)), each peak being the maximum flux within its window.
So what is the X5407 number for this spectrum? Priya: 1.76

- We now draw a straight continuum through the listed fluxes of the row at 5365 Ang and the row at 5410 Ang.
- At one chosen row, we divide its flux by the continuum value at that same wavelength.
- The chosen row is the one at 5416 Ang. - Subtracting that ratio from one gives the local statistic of -0.106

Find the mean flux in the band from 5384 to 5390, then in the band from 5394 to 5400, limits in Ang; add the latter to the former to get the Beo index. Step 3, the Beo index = 3.61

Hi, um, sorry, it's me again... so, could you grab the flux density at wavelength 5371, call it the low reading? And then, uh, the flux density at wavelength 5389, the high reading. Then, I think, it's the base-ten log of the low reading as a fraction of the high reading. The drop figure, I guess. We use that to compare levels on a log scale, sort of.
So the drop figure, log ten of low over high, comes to 0.01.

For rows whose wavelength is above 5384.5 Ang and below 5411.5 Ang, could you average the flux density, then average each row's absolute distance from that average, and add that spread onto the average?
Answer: 1.80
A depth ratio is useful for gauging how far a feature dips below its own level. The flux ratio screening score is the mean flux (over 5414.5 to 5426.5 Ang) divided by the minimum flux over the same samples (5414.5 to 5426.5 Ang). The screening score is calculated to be 1.08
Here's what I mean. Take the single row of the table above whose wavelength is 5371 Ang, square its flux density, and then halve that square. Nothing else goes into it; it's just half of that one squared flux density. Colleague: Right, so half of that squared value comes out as 1.65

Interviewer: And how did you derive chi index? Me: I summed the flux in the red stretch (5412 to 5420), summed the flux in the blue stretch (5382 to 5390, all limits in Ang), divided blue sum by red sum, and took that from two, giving 0.97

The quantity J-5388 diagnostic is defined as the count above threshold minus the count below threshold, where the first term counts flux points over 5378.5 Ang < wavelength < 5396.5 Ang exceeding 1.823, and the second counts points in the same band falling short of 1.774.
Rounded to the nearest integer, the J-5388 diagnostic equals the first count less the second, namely 1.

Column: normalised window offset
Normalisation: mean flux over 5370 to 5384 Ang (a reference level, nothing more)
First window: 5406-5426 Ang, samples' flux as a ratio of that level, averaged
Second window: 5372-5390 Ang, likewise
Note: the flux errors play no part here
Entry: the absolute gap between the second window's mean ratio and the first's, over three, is 0.005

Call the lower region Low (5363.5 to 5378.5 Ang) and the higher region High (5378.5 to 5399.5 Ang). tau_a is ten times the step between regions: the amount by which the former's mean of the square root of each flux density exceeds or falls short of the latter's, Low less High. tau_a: -0.32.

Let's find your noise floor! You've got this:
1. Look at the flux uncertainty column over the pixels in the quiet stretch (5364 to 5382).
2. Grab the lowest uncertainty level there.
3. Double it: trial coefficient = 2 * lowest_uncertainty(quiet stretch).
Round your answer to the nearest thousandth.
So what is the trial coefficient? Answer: 0.142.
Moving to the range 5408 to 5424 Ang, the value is 0.144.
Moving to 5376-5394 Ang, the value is 0.142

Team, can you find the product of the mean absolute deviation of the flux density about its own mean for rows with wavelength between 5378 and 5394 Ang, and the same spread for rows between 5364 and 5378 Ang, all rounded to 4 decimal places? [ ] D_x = 0.0020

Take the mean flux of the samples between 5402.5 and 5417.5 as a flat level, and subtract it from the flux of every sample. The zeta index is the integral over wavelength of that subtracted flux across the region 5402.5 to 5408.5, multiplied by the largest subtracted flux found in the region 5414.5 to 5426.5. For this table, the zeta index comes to -0.03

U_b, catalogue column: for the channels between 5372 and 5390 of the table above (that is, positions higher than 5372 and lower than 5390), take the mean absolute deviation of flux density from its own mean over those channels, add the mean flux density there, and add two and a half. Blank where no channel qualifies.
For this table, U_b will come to 4.35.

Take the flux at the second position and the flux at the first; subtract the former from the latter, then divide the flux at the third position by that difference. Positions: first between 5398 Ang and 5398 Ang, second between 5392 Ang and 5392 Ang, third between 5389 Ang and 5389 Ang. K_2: 22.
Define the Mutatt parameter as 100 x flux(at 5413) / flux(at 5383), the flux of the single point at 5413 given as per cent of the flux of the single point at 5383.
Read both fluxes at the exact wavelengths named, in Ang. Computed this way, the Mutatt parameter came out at 97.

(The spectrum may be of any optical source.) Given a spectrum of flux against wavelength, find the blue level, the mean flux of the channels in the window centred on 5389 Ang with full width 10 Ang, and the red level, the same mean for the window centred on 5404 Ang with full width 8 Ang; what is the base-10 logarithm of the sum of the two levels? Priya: 0.546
